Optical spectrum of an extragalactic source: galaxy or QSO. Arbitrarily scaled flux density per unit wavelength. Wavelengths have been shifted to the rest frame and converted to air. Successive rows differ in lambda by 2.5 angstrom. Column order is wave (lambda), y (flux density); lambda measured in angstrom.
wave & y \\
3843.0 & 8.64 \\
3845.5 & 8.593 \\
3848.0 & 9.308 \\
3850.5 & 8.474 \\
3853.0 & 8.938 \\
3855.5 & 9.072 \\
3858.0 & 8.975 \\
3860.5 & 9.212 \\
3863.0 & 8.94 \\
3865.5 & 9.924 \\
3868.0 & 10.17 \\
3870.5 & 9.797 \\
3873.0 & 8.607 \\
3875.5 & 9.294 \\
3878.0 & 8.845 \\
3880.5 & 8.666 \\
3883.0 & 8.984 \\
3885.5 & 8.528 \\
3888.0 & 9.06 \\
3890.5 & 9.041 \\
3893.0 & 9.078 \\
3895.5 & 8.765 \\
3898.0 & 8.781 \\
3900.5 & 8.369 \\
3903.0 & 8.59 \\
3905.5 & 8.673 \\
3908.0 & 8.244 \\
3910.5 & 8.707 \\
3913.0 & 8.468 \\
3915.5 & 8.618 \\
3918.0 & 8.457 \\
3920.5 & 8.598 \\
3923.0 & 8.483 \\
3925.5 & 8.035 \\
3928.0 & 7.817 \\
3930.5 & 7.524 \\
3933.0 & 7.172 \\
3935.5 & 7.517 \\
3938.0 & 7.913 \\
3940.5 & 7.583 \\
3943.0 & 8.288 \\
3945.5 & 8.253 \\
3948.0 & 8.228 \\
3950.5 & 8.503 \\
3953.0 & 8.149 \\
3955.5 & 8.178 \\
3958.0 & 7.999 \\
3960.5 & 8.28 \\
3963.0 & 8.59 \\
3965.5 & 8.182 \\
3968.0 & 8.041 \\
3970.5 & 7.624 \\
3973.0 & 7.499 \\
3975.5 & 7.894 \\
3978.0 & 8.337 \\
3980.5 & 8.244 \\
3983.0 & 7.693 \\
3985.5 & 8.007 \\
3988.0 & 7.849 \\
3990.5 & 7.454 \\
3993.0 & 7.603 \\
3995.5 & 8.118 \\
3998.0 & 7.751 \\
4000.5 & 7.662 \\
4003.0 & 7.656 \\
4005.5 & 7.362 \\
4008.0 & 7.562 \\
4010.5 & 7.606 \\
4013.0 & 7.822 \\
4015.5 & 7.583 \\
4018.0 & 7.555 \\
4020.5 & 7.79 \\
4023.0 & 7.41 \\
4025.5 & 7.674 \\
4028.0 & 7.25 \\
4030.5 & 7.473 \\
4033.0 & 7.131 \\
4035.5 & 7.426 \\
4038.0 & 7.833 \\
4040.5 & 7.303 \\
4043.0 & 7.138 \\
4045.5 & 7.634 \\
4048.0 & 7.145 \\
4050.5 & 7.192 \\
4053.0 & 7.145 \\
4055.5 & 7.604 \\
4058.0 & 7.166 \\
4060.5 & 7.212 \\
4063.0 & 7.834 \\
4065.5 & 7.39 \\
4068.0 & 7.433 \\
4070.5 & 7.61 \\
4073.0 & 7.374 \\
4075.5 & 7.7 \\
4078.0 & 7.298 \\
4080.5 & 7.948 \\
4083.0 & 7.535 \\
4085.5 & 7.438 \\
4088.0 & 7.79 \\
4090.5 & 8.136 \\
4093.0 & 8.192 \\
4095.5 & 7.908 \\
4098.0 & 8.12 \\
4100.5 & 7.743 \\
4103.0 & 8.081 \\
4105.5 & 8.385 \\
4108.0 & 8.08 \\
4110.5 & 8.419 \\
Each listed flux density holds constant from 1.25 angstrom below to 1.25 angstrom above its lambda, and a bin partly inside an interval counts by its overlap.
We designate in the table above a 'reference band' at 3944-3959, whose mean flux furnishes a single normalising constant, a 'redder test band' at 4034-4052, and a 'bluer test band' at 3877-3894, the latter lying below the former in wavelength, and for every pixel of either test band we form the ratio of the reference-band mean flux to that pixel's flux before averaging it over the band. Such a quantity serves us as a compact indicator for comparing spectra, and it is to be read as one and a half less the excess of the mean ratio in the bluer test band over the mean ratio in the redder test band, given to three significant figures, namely 1.69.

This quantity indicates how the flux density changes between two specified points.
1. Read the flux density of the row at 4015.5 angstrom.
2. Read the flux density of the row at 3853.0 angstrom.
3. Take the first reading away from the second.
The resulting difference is 1.4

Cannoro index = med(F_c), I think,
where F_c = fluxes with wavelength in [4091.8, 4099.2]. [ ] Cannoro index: 8.1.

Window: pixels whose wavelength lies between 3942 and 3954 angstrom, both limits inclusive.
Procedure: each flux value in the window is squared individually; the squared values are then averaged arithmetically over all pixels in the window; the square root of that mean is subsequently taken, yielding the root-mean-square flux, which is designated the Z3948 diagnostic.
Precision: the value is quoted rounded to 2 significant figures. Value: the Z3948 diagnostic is 8.3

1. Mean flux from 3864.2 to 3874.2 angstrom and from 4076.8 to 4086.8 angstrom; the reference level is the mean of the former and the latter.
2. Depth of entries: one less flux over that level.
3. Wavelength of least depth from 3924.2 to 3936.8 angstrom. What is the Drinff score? 3925.5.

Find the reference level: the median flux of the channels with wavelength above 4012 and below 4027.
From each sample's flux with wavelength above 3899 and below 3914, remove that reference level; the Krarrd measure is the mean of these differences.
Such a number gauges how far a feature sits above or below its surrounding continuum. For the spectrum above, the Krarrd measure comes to 0.9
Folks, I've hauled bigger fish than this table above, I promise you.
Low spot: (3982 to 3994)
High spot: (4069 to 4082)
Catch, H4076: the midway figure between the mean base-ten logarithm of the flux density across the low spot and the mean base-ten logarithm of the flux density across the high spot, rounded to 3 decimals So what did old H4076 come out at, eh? 0.884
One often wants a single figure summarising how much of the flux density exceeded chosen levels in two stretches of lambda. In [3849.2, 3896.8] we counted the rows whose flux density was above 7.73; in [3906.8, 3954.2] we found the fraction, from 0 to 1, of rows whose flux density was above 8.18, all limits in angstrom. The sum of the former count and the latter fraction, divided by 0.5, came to 39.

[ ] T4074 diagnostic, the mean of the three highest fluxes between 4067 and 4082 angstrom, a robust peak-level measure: 7.75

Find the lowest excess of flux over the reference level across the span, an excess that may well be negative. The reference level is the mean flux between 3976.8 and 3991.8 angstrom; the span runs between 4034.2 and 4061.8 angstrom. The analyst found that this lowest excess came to -0.8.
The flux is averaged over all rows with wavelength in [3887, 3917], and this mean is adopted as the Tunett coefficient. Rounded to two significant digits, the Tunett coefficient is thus 8.7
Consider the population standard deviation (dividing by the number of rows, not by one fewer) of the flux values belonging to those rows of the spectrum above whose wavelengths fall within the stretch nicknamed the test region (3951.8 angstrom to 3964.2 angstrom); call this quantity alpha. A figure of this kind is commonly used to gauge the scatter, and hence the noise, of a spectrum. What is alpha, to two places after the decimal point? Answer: 0.20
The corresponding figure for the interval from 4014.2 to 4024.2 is 0.14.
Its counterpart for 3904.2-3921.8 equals 0.15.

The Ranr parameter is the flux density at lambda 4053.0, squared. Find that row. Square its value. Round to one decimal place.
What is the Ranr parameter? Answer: 51.1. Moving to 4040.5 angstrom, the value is 53.3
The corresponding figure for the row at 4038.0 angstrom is 61.4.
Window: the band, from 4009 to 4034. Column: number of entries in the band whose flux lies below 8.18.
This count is 10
